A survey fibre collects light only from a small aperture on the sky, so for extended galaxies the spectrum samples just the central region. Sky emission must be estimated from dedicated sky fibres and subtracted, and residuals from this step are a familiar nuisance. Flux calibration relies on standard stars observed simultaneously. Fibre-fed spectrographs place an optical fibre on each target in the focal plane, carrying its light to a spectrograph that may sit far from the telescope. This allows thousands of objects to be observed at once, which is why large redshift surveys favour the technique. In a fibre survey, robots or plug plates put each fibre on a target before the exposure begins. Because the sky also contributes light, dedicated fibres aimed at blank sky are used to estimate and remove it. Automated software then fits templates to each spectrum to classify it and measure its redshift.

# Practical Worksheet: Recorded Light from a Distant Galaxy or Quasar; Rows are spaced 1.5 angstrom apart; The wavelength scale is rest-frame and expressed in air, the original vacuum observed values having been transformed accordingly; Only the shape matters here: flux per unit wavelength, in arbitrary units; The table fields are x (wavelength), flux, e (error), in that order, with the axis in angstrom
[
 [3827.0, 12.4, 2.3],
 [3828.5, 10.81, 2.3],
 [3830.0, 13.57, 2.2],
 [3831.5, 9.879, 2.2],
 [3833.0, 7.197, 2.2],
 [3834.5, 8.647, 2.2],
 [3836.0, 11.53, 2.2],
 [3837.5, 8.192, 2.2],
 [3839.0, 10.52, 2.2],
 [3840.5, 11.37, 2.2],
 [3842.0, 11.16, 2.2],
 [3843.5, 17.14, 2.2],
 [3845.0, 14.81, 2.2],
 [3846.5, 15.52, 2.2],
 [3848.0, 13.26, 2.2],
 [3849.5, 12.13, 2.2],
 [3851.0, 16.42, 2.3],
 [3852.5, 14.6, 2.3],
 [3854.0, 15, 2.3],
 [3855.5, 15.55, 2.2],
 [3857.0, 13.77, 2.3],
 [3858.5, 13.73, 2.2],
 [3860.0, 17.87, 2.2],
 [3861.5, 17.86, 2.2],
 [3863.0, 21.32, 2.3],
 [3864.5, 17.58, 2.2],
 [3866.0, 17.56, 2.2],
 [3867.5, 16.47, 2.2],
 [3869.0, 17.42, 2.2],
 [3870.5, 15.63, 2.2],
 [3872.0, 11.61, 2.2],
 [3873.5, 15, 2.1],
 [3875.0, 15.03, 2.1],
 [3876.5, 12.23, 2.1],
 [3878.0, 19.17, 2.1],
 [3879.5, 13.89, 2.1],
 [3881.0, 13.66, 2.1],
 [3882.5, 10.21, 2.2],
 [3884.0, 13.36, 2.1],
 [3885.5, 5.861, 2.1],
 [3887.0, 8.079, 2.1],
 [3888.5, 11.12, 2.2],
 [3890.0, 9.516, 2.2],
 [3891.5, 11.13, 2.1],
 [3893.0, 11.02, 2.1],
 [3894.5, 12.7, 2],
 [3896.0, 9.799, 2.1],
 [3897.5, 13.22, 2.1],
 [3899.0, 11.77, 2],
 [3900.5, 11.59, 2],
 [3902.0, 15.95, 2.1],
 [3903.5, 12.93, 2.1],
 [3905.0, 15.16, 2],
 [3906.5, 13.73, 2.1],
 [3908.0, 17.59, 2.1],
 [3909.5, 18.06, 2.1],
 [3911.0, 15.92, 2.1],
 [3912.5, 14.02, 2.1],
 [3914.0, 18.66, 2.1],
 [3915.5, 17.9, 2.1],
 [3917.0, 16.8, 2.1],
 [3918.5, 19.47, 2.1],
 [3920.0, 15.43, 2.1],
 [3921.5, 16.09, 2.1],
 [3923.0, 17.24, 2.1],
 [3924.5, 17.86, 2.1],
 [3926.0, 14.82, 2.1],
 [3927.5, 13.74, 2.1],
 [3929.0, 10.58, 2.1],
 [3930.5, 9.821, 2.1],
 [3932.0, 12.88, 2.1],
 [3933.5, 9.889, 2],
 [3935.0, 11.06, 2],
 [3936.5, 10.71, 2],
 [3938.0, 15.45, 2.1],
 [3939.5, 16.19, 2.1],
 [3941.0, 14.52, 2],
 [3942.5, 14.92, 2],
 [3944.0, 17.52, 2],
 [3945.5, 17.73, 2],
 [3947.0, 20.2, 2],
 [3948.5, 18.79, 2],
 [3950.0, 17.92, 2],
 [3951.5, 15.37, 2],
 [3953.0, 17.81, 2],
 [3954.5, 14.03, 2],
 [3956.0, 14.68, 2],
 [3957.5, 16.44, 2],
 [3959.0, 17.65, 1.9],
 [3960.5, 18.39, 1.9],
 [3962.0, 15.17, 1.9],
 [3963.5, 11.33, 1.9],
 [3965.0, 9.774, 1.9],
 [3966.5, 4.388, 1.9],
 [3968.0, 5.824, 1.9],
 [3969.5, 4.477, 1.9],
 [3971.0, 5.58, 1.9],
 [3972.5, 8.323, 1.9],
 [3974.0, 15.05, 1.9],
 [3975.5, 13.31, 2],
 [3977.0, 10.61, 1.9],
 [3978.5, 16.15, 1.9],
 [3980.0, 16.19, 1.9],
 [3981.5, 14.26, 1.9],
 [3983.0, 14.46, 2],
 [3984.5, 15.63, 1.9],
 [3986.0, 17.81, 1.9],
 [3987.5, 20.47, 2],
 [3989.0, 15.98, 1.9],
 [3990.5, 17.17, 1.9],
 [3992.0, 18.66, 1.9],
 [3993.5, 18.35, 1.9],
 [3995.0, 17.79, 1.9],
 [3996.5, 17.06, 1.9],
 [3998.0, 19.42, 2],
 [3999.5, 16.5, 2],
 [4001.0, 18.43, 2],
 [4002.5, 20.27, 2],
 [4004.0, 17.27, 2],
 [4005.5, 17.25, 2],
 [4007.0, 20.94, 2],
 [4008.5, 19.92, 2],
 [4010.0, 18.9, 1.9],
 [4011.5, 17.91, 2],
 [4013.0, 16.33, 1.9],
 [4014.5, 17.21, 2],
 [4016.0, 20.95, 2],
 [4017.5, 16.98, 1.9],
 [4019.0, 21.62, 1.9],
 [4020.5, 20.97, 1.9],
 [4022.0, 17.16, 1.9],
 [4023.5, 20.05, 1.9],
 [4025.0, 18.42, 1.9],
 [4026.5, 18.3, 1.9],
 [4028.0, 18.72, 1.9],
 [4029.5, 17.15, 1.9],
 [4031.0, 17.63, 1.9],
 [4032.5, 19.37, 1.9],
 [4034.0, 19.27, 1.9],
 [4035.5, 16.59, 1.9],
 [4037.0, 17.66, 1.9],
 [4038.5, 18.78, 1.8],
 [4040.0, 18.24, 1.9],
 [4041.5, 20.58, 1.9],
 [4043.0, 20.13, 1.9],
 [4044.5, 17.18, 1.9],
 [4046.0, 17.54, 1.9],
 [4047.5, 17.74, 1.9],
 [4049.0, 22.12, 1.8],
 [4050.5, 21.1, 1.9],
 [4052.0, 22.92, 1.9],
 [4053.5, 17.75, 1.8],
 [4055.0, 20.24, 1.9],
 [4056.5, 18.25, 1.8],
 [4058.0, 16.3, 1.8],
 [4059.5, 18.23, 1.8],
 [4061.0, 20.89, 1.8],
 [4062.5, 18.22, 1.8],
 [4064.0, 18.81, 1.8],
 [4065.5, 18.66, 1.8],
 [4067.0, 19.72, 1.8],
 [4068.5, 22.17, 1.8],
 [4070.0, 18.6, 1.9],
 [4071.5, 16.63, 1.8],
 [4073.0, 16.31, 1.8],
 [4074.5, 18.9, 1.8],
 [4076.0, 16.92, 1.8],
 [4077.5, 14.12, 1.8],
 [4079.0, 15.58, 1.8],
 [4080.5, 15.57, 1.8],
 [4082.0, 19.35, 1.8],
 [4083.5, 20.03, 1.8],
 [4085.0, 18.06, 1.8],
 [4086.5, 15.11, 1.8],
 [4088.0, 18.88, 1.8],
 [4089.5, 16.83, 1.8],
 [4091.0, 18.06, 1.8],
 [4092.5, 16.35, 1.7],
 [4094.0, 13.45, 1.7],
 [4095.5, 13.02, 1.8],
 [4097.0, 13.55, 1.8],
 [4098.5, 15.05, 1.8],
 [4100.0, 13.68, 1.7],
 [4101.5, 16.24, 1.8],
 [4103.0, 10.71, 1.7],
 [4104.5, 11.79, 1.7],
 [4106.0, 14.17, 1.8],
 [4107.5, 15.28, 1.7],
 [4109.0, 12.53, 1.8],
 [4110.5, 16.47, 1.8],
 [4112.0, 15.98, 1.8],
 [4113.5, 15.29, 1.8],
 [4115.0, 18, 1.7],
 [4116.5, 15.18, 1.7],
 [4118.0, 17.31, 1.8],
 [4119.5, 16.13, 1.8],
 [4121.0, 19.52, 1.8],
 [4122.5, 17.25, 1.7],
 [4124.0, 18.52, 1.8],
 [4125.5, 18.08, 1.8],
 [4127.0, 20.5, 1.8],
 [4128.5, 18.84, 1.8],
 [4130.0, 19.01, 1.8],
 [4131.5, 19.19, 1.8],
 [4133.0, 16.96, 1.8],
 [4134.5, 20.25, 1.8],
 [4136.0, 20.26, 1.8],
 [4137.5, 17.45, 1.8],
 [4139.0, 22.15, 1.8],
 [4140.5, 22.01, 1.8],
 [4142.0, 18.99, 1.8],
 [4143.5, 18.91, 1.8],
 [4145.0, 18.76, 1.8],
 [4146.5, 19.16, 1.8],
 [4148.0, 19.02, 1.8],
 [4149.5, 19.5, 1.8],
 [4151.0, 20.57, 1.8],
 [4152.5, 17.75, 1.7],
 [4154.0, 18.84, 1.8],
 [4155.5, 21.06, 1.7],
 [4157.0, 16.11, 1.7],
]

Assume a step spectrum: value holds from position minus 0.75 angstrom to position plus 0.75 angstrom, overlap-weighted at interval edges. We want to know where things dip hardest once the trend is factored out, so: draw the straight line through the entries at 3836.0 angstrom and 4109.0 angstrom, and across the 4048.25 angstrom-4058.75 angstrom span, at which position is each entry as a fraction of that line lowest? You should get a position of 4058.0 angstrom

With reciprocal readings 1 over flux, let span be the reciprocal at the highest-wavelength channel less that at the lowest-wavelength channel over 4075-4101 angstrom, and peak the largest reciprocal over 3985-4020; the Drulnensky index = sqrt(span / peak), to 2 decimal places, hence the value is 0.47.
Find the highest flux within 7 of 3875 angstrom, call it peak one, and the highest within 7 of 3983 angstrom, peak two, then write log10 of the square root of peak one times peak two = 1.30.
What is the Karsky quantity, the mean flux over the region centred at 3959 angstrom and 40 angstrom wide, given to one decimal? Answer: 13.8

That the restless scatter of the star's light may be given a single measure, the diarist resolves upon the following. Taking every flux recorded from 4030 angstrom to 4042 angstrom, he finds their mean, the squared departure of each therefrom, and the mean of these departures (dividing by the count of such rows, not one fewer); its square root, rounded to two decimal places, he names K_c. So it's 1.17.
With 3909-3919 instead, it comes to 1.71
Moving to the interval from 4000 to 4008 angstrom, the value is 1.52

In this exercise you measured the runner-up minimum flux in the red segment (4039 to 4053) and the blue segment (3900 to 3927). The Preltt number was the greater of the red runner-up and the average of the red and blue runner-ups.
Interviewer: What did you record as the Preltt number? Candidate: 18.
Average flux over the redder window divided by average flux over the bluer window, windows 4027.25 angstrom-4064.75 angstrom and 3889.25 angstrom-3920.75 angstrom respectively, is 1.31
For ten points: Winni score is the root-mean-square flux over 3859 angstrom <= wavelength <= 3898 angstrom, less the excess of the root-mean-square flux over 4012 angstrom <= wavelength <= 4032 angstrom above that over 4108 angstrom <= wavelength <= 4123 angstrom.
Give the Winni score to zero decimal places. 12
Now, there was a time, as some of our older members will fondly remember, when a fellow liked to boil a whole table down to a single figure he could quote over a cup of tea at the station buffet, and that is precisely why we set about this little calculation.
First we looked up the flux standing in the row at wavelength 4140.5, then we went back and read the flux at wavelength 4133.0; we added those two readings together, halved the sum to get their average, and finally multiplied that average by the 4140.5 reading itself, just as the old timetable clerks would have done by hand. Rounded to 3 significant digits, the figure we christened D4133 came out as 429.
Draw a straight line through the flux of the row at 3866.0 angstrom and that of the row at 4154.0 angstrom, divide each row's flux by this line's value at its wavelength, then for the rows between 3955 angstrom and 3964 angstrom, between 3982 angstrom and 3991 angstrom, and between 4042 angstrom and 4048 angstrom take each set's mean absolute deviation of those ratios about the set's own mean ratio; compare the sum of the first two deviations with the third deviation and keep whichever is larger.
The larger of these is 0.19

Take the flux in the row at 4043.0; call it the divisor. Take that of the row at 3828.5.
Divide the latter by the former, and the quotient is 0.5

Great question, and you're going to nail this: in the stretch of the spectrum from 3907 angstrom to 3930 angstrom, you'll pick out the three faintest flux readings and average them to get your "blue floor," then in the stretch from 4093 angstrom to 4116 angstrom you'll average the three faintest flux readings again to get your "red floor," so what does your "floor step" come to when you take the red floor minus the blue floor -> -1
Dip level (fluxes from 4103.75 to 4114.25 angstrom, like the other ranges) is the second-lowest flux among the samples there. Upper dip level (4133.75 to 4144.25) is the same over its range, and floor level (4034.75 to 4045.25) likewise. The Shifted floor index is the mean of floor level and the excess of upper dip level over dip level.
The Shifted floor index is 11.8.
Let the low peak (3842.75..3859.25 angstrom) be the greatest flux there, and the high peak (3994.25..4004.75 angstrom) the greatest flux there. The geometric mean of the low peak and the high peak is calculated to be 18.6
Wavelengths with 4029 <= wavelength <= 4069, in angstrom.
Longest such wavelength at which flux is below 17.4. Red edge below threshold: 4058.0 angstrom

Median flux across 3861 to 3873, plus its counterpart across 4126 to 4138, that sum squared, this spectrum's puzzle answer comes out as 1339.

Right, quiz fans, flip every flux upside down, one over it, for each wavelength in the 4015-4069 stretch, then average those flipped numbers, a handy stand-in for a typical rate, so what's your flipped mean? 0.053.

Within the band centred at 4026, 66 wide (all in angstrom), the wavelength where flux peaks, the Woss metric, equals 4052.0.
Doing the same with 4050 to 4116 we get 4052.0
